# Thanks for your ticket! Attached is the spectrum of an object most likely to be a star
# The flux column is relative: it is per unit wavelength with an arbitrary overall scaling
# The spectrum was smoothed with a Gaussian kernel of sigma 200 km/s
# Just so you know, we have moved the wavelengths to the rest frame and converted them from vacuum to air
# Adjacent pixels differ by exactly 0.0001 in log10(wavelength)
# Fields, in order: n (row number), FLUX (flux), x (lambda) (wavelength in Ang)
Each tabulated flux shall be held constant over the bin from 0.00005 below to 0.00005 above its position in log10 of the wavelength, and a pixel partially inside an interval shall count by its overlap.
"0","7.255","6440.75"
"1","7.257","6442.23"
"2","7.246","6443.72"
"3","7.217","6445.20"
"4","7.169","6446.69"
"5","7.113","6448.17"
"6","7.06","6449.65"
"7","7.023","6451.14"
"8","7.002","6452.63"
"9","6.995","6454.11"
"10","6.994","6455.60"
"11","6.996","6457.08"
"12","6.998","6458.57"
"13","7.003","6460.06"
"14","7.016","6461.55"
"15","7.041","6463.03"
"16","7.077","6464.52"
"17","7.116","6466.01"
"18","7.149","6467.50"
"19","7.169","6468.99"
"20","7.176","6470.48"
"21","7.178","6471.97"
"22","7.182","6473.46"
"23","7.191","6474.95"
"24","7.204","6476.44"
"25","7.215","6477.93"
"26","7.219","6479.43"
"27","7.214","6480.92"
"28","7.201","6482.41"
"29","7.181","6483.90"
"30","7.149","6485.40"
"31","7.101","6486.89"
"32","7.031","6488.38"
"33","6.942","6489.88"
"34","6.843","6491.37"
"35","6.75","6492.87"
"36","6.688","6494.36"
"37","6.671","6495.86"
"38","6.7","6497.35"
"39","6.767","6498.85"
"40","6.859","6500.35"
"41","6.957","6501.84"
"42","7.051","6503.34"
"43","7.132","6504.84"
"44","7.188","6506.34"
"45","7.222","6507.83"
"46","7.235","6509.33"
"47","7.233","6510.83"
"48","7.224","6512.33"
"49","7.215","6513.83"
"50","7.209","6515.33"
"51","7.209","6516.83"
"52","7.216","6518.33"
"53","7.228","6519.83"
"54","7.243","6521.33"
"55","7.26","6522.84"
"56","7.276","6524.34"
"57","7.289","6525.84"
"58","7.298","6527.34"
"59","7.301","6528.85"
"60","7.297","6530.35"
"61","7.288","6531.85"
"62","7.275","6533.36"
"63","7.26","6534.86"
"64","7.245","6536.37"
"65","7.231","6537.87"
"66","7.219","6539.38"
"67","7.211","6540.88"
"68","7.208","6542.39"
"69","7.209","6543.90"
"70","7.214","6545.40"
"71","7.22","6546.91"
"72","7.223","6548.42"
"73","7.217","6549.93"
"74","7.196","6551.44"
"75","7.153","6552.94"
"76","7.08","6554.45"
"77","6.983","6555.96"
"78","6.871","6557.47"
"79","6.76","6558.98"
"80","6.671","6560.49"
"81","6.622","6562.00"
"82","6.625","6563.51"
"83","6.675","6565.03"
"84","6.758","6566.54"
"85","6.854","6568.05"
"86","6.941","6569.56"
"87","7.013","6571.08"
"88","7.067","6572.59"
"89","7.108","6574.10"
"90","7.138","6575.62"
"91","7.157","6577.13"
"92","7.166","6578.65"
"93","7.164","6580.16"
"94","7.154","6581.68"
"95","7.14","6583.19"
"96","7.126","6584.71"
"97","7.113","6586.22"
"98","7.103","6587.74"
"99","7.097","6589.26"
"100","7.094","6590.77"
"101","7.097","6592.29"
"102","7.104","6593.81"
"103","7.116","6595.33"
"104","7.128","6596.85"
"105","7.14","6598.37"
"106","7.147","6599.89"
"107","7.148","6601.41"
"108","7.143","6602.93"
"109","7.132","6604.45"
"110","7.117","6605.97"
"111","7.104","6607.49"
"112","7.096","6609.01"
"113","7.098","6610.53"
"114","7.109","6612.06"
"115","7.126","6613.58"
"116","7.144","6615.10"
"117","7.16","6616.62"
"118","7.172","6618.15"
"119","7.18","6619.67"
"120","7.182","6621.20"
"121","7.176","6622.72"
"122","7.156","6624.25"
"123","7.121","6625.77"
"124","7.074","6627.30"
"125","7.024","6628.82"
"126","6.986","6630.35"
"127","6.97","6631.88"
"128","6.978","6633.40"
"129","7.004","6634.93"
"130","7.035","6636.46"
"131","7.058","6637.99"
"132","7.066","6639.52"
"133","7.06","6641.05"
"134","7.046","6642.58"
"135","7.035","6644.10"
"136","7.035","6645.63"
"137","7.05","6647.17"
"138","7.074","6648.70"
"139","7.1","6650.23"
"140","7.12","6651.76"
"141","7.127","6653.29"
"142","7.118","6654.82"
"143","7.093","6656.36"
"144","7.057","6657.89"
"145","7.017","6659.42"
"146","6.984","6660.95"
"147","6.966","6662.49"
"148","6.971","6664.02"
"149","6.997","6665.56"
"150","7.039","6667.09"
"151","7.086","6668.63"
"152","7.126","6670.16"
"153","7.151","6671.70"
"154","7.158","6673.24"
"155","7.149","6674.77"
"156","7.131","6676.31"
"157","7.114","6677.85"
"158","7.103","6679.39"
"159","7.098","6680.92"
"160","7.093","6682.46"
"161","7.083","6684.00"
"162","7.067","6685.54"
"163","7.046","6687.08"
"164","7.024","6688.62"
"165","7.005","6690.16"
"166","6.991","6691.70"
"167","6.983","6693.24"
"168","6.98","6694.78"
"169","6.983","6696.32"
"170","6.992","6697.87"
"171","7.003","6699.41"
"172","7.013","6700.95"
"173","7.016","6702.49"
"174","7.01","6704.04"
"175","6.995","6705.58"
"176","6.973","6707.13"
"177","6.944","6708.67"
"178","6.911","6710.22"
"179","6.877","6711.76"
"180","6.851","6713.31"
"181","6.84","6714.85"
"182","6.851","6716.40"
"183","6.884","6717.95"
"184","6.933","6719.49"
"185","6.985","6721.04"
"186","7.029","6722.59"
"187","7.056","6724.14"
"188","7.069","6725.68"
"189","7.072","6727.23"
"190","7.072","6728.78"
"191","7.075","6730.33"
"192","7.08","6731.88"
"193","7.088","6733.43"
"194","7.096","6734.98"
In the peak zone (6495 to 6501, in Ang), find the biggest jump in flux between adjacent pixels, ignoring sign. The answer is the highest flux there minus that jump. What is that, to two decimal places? 6.77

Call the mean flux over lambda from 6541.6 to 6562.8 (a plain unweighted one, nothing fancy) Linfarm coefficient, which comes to 7.04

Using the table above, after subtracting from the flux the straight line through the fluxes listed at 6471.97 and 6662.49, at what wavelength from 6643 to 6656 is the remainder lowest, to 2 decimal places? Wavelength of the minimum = 6644.10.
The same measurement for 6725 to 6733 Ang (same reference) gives 6725.68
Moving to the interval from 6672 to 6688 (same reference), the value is 6687.08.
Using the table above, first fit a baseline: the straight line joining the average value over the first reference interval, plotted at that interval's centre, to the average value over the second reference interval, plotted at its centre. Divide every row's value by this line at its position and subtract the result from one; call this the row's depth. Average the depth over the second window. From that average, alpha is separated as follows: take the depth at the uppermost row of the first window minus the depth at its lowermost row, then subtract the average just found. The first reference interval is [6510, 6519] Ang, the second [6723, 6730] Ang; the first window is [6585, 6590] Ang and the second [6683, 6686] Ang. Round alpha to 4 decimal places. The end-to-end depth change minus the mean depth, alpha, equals -0.0011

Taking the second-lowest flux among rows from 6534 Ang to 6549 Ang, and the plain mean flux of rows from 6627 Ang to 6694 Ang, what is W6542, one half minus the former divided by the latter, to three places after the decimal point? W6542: -0.522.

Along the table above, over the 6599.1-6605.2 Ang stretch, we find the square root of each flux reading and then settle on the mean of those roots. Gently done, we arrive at 2.673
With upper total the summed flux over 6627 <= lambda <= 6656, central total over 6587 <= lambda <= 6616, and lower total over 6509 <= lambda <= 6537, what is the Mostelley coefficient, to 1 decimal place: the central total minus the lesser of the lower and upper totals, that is 1.3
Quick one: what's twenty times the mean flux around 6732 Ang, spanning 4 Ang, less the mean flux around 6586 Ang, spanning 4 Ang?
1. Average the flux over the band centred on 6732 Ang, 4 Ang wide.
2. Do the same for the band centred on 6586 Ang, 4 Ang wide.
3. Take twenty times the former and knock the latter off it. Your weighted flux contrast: 135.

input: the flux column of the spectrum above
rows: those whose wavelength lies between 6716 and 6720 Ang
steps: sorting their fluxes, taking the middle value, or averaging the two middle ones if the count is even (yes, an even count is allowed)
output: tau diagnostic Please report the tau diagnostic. 6.88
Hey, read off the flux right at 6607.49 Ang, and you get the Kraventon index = 7.104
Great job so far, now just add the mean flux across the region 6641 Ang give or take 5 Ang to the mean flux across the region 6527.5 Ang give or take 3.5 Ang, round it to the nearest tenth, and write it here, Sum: 14.3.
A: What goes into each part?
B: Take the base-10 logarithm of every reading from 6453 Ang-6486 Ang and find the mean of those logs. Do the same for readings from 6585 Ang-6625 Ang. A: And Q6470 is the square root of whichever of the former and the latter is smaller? 0.9233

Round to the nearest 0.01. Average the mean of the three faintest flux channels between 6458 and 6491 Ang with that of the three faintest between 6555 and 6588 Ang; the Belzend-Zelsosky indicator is 6.81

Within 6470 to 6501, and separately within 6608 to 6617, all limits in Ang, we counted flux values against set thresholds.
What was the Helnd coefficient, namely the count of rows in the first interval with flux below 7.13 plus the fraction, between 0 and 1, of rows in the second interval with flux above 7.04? 11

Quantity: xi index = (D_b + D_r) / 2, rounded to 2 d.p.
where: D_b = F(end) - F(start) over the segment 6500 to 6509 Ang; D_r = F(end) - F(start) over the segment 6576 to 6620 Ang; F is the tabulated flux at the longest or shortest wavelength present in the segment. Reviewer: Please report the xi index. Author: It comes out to 0.19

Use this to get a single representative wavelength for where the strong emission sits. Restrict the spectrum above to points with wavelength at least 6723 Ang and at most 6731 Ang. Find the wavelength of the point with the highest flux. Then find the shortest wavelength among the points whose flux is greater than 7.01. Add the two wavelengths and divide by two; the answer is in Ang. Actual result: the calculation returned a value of 6727.2 Ang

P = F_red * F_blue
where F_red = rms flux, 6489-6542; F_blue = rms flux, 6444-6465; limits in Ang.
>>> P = 50.2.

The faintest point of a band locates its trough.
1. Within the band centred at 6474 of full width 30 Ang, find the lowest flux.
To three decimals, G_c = 7.003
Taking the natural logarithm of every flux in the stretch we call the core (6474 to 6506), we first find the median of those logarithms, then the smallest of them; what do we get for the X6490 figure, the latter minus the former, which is -0.055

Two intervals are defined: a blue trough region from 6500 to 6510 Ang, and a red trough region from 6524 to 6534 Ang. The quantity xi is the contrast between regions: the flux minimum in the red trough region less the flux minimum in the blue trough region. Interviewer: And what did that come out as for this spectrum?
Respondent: 0.42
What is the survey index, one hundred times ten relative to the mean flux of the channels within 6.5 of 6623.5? 140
